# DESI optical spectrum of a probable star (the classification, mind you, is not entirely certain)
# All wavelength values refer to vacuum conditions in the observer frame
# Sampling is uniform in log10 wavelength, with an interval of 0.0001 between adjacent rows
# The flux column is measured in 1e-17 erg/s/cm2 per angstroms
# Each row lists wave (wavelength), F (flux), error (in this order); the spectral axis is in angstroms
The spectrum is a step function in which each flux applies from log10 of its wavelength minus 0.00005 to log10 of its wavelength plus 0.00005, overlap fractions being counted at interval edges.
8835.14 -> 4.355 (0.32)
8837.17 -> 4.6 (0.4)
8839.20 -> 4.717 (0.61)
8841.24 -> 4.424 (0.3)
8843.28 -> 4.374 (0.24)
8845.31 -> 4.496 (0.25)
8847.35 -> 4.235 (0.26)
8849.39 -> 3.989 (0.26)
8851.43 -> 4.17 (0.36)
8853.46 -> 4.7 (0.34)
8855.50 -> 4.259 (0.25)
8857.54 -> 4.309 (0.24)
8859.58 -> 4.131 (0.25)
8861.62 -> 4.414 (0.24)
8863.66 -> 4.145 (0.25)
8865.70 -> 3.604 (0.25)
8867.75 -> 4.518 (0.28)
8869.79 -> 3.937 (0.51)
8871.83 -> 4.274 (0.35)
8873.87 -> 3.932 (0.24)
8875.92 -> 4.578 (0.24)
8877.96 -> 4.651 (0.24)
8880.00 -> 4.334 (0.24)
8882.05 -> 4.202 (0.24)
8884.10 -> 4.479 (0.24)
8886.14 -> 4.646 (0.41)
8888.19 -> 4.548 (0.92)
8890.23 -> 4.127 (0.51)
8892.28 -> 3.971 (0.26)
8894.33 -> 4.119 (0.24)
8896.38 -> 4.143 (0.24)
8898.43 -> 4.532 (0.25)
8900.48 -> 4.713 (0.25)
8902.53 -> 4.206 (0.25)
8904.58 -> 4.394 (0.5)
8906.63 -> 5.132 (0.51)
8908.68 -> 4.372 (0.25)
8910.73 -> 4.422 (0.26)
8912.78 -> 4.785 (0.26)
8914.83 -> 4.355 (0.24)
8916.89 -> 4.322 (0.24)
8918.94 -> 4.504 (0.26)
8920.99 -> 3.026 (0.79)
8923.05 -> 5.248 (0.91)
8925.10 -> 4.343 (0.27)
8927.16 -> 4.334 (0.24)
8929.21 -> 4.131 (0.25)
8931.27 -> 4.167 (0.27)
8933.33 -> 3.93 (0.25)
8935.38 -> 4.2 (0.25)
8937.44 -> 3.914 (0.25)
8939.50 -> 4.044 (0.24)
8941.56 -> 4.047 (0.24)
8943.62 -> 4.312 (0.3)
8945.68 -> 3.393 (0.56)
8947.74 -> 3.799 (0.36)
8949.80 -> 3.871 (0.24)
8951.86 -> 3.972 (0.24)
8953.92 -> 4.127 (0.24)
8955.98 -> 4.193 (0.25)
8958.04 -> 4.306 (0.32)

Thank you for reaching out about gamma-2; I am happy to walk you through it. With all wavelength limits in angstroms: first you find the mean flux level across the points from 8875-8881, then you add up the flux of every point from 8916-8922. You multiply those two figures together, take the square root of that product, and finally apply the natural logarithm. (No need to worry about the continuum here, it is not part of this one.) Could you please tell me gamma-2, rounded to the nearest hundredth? 1.99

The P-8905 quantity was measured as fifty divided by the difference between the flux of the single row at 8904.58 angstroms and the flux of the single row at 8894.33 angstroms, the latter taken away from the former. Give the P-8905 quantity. 182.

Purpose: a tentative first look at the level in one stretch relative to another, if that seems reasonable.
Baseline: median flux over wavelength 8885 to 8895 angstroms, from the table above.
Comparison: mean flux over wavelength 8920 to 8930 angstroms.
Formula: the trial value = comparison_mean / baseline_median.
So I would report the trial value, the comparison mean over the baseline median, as 1.02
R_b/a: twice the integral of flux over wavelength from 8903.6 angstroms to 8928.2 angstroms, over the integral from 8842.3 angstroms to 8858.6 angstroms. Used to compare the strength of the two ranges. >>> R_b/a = 3.1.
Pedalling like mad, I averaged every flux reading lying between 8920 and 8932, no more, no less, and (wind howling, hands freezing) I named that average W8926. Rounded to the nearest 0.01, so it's 4.21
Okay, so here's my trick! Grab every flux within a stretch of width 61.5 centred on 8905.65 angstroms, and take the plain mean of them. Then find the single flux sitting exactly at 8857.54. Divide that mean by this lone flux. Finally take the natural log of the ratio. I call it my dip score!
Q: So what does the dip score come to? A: 0.013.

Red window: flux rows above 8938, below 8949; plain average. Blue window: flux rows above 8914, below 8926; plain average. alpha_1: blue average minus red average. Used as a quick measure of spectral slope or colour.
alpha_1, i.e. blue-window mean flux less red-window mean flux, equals 0.38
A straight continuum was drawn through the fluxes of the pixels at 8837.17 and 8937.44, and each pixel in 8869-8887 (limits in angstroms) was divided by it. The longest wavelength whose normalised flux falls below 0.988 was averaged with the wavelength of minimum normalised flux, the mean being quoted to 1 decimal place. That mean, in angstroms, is 8875.9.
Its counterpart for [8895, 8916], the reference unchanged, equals 8896.4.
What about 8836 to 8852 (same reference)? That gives 8850.4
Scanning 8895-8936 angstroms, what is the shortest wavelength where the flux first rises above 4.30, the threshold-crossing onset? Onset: 8898.43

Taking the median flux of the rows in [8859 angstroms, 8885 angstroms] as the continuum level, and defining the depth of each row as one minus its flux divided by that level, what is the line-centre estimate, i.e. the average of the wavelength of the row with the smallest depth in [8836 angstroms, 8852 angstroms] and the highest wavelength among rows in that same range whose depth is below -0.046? 8842.3 angstroms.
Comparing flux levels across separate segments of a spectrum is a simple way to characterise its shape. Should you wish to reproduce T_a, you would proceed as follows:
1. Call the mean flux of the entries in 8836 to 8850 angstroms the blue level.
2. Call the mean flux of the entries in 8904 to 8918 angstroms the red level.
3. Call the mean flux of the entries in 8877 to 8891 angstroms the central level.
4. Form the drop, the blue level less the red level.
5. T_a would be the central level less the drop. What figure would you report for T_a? 4.56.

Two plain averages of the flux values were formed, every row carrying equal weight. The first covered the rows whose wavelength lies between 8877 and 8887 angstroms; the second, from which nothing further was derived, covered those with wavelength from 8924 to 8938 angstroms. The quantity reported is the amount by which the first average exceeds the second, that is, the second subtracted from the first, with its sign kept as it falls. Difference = 0.3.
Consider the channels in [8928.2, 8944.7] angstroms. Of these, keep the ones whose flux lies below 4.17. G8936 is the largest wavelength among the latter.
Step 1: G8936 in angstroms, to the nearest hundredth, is 8941.56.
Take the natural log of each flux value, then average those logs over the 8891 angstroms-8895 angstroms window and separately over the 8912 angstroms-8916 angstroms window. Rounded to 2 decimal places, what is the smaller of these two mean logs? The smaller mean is 1.40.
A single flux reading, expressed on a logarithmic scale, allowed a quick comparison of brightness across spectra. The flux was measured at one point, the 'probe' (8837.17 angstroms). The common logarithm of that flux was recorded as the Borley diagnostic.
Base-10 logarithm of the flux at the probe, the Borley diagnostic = 0.663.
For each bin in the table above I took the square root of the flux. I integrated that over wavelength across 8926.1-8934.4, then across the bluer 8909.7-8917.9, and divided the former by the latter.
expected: 1.0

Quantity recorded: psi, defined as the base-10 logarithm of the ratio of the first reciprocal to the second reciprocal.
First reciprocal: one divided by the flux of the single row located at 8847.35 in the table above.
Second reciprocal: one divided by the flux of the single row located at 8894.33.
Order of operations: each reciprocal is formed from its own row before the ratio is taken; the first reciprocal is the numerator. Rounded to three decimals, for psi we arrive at -0.012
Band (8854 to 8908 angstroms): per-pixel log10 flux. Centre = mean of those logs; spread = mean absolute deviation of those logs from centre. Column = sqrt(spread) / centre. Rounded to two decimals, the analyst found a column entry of 0.24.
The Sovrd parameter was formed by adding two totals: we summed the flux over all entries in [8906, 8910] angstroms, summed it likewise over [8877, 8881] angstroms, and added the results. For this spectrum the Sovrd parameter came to 18.5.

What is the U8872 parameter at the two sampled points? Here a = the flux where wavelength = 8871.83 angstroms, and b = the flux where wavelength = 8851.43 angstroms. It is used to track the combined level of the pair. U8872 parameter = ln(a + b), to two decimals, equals 2.13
